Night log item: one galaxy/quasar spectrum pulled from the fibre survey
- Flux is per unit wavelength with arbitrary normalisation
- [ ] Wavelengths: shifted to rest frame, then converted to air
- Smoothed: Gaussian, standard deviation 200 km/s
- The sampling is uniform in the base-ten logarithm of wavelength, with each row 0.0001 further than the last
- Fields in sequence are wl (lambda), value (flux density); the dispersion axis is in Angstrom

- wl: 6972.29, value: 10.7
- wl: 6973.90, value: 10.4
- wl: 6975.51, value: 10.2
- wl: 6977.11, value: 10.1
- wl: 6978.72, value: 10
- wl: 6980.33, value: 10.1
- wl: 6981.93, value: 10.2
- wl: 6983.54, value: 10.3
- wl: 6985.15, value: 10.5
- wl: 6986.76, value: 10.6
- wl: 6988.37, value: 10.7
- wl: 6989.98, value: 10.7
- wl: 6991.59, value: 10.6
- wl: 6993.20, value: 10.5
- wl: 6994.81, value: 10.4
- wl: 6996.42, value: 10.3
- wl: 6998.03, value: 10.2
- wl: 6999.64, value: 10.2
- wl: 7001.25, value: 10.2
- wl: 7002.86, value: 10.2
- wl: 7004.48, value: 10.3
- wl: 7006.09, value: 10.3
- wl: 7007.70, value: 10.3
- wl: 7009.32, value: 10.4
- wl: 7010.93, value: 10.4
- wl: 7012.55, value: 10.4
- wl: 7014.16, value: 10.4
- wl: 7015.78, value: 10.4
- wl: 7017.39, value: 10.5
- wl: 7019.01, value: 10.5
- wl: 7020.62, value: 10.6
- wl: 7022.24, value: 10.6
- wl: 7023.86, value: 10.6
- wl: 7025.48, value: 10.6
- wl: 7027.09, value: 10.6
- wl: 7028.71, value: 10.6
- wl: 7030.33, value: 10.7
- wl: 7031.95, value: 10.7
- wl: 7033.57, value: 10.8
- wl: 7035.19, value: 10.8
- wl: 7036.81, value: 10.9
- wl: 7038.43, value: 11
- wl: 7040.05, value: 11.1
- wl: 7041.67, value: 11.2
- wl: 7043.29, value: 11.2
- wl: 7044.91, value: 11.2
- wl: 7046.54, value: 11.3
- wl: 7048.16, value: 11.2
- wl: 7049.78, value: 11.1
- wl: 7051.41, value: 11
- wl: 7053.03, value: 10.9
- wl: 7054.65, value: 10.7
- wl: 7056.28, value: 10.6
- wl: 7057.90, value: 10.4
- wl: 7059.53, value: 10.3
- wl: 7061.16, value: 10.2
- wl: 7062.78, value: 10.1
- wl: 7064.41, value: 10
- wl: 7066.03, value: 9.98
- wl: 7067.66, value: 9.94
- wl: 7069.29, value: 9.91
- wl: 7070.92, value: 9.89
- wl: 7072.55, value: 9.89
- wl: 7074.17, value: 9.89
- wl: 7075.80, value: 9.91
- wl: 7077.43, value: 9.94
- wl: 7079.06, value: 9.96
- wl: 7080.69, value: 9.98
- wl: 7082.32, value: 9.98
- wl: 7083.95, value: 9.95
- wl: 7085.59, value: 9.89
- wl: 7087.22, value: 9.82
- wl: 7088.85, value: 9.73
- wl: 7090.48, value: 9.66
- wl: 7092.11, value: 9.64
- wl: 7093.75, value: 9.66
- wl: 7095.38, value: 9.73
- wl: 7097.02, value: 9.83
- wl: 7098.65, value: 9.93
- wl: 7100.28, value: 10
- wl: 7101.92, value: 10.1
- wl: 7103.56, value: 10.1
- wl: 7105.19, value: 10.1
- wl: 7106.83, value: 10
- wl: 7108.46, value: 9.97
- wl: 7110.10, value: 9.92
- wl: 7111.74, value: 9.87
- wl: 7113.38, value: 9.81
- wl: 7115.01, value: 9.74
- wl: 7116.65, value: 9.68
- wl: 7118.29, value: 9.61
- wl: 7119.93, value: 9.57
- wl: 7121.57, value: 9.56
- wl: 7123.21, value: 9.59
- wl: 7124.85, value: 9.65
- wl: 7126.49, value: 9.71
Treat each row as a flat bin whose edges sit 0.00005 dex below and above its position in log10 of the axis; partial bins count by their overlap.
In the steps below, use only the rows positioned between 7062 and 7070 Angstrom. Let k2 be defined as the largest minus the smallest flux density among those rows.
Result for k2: 0.190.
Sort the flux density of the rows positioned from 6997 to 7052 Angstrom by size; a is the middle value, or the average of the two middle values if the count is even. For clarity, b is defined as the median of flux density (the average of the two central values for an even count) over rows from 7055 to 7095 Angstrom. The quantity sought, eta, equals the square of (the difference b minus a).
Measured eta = 0.44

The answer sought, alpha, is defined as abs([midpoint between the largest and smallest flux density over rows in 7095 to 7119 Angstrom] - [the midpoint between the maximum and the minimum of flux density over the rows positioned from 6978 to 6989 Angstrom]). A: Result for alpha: 0.5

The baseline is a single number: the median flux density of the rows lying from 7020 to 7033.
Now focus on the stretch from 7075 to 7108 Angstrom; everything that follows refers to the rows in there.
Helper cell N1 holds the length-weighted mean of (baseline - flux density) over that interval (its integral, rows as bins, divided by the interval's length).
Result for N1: 0.70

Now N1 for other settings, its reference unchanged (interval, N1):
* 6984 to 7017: 0.20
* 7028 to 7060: -0.29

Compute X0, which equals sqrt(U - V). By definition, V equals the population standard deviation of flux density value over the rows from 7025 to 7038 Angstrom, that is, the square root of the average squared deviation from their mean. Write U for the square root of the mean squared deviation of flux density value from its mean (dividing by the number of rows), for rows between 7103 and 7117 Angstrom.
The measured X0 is 0.19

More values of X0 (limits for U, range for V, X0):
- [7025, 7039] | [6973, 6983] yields 0.10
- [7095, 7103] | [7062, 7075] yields 0.24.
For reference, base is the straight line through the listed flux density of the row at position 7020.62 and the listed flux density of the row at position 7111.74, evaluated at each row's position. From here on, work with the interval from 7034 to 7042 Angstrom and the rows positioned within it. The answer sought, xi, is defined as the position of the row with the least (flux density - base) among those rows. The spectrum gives 7035.19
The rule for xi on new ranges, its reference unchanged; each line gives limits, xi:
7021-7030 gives 7022.24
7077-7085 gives 7077.43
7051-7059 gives 7057.90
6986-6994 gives 6993.20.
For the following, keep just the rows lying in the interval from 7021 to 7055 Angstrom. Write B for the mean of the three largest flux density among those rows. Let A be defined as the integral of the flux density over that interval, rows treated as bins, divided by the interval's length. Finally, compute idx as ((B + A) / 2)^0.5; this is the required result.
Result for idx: 3.33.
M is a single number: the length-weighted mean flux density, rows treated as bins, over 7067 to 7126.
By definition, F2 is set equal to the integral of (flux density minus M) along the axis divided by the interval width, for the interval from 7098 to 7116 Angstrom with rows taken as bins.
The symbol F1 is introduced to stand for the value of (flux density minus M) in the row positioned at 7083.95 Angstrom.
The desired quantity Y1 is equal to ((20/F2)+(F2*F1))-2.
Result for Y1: 176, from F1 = 0.11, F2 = 0.11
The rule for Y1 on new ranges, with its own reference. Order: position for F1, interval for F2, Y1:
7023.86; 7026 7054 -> 17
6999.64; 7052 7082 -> 65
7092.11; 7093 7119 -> 545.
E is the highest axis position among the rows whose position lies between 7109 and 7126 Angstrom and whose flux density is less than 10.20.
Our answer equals 7124.85 Angstrom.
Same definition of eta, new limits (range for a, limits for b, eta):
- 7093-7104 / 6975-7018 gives 0.14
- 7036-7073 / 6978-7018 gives 0.09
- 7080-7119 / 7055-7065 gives 0.14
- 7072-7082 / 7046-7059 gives 1.05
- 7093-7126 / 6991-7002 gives 0.23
